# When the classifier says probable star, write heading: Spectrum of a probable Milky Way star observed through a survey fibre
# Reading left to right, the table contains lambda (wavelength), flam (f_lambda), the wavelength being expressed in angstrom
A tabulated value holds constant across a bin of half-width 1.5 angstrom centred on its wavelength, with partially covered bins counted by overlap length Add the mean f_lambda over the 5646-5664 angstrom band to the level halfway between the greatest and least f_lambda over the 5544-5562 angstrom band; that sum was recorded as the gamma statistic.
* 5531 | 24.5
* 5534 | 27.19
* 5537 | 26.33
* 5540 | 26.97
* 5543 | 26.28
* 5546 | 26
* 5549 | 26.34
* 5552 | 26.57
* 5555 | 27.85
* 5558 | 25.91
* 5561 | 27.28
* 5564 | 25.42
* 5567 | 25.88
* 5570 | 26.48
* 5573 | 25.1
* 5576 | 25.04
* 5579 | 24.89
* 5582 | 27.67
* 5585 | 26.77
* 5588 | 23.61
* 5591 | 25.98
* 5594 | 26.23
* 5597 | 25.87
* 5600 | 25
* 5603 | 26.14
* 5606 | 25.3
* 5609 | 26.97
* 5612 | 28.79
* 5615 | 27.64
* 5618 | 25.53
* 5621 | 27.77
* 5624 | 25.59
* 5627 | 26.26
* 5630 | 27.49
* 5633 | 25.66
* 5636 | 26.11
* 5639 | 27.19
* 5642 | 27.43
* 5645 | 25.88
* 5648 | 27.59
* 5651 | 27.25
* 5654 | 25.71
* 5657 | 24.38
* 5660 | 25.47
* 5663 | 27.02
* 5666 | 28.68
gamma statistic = 53.1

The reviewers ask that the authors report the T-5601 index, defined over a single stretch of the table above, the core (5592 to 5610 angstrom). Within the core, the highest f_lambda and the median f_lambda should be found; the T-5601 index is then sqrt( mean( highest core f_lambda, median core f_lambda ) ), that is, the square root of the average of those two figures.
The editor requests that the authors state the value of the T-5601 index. 5.15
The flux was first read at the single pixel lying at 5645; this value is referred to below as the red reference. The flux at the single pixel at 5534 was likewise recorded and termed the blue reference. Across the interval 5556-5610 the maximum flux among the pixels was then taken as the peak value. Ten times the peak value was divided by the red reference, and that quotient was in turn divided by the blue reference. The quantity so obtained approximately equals 0.39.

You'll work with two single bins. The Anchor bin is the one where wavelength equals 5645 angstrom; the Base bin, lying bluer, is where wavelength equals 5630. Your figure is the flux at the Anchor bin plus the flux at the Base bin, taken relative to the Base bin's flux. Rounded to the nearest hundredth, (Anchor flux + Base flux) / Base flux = 1.94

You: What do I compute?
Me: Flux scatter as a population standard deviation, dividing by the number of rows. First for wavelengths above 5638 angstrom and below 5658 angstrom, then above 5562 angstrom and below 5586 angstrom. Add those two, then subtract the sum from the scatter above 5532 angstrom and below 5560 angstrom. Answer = -1.44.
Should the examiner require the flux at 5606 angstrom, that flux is 25.3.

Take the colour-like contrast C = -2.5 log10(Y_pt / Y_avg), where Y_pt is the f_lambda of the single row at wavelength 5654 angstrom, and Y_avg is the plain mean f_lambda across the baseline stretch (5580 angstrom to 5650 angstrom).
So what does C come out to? 0.031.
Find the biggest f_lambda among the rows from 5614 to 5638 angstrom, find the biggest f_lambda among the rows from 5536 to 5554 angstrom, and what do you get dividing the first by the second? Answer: 1.03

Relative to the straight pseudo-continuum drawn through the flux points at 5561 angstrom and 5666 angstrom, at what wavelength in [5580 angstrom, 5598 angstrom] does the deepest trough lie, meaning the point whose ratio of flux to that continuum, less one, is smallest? 5588 angstrom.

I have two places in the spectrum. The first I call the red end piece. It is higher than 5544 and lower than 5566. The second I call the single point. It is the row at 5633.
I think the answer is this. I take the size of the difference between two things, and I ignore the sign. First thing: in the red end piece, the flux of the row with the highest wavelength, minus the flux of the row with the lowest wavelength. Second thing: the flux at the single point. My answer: 26.2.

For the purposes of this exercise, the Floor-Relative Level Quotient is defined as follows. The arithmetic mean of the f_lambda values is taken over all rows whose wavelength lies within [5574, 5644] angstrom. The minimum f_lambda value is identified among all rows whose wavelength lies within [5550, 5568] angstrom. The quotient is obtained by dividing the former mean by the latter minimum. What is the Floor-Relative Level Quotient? 1.03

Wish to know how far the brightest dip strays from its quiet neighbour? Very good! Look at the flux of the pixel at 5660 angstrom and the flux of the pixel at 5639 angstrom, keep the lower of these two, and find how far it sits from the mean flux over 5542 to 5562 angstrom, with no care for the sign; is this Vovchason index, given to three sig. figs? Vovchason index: 1.13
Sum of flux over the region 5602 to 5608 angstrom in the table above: 51.4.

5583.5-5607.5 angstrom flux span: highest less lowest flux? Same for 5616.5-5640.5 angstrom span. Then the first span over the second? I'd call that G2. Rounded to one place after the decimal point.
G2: 1.4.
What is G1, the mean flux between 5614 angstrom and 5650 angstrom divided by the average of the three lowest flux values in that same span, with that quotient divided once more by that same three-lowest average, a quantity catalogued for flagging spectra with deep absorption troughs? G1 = 0.0407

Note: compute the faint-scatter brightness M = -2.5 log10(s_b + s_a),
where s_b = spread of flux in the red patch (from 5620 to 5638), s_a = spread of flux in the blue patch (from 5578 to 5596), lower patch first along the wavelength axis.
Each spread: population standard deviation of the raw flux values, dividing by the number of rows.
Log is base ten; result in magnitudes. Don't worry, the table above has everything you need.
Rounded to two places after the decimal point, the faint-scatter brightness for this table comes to -0.83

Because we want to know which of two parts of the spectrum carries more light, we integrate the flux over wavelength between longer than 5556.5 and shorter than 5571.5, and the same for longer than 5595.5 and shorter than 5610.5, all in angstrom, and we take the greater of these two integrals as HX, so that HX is 393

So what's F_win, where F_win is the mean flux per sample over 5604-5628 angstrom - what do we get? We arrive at 26.7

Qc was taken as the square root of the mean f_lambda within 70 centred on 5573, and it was 5.10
